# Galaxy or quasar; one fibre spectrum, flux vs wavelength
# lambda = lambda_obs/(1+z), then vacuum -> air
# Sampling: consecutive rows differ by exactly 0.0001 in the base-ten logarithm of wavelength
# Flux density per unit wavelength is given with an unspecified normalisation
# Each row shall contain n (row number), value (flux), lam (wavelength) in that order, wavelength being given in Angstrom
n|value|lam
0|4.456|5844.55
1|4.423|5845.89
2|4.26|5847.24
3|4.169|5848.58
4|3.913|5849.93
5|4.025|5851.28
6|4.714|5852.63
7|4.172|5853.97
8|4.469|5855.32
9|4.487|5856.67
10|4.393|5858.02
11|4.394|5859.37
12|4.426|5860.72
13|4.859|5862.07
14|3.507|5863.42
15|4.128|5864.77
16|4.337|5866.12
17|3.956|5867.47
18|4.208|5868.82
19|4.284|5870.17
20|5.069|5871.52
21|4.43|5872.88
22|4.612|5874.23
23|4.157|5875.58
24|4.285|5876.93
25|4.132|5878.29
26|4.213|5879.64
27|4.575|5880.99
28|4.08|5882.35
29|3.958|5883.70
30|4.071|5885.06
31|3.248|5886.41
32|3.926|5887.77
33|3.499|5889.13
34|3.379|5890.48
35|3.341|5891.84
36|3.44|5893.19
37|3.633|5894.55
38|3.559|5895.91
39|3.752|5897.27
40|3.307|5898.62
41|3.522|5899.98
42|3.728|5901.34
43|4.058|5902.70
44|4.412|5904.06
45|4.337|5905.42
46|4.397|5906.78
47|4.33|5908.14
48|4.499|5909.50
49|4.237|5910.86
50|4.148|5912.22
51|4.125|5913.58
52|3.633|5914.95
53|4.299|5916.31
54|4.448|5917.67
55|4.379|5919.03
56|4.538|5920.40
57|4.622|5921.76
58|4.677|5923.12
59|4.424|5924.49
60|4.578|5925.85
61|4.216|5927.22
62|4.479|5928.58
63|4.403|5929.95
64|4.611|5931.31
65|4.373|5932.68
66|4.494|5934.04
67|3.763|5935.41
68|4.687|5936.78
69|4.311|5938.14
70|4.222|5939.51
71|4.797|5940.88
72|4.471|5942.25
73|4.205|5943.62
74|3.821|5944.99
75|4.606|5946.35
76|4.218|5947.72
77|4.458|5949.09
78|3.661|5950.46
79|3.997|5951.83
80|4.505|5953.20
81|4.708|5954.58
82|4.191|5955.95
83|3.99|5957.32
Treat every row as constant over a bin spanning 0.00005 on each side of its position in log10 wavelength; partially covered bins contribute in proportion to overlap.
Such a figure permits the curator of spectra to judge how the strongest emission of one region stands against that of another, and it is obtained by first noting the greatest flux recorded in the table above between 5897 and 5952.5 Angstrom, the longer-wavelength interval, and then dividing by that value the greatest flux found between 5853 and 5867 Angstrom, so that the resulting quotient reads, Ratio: 1.01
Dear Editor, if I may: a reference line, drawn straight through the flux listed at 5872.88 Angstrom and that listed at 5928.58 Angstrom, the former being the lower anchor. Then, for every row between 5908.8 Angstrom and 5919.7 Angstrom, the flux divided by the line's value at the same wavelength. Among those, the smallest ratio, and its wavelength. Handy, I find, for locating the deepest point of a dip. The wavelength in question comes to 5914.95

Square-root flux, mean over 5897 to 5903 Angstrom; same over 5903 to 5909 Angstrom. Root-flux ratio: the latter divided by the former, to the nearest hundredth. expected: 1.09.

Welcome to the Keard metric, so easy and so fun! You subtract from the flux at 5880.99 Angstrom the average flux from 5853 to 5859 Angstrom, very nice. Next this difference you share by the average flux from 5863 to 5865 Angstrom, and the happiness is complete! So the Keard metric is 0.05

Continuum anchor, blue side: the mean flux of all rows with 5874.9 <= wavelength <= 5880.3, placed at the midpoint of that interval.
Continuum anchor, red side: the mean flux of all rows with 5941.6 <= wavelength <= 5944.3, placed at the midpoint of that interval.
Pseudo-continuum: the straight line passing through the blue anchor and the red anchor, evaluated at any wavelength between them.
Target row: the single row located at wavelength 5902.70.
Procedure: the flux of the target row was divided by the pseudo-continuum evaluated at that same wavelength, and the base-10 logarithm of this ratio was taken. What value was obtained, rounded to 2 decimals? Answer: -0.02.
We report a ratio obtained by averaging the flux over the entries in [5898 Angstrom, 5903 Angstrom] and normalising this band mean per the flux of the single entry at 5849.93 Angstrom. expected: 0.93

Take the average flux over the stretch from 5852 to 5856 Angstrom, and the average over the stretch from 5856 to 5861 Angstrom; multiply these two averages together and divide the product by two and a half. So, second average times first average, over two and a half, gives 7.88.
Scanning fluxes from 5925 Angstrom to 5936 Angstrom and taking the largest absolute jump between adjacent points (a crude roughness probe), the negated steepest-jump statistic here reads -0.73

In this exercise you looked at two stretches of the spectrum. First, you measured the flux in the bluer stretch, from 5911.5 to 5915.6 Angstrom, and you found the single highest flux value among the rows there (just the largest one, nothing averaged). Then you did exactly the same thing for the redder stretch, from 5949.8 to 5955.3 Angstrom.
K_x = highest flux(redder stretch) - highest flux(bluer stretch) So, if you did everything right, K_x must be 0.6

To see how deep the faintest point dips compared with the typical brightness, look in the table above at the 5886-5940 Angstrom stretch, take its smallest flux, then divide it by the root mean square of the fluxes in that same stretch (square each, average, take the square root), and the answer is 0.788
